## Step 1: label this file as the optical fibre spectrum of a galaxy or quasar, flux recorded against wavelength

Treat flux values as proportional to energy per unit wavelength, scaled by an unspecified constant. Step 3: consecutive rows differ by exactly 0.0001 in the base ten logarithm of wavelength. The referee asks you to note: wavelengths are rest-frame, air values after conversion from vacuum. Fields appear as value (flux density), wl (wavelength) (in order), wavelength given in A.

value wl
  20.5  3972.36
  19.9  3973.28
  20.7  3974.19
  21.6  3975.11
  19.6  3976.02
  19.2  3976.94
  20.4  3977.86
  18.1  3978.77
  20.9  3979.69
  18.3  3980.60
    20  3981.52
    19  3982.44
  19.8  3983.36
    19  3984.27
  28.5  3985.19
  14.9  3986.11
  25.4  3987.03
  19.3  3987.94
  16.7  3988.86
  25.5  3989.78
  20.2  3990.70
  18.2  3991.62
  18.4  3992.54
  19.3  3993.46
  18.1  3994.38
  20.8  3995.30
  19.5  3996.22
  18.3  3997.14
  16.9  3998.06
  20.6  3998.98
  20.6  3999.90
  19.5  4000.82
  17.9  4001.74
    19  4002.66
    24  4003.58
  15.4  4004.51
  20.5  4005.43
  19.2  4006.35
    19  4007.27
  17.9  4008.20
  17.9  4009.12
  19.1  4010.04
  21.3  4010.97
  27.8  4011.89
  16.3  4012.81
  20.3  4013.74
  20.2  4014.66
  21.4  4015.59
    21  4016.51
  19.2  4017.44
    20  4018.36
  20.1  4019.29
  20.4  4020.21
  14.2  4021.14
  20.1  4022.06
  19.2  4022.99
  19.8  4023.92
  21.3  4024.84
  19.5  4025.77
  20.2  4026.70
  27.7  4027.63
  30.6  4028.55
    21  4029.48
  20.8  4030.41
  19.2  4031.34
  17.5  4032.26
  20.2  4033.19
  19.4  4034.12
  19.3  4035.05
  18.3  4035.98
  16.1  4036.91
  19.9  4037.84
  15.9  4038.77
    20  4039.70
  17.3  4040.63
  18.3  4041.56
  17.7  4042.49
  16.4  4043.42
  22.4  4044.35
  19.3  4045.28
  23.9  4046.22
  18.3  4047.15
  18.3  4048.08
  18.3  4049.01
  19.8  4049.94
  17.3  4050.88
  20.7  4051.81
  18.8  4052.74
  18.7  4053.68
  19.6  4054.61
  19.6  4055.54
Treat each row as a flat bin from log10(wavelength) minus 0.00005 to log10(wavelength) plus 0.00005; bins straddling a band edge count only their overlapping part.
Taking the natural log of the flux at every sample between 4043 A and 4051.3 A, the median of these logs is 2.91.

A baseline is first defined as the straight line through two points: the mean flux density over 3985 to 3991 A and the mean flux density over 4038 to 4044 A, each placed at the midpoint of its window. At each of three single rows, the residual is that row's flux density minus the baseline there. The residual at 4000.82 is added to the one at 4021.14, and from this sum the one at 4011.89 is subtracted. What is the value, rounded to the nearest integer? -14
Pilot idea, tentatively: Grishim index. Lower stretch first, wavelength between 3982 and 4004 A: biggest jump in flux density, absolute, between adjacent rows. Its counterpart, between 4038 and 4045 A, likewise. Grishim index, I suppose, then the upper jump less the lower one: -8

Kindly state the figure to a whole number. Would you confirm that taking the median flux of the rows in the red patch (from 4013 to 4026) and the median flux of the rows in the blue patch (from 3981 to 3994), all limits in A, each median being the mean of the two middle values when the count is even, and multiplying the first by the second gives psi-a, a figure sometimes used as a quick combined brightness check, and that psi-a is 388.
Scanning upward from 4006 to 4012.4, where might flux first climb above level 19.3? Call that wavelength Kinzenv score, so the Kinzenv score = 4010.97 A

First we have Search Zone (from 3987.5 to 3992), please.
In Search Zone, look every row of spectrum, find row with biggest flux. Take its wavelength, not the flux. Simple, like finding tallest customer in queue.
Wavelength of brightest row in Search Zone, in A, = 3989.78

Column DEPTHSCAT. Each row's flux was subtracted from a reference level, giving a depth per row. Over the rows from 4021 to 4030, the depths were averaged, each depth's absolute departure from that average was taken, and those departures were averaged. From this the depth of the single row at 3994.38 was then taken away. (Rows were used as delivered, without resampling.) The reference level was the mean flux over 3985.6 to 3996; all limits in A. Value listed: 1.5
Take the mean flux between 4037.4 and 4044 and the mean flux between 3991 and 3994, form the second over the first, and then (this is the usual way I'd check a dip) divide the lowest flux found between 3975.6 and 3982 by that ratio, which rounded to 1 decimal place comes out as 17.4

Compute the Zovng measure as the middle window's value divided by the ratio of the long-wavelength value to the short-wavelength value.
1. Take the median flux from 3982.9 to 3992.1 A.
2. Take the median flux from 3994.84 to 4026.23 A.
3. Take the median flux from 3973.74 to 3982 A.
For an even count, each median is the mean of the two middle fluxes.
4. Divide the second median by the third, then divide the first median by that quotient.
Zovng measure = 19.9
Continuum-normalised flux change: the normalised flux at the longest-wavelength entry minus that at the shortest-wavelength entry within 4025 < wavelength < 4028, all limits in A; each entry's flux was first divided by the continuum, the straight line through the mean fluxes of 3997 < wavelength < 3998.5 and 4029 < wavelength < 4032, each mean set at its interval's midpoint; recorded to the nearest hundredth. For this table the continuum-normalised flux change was 0.40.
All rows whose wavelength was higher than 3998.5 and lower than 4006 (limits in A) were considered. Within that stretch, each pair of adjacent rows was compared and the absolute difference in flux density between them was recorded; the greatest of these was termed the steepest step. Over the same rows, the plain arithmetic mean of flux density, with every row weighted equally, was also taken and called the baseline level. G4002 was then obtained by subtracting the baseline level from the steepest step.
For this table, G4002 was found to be -11.1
